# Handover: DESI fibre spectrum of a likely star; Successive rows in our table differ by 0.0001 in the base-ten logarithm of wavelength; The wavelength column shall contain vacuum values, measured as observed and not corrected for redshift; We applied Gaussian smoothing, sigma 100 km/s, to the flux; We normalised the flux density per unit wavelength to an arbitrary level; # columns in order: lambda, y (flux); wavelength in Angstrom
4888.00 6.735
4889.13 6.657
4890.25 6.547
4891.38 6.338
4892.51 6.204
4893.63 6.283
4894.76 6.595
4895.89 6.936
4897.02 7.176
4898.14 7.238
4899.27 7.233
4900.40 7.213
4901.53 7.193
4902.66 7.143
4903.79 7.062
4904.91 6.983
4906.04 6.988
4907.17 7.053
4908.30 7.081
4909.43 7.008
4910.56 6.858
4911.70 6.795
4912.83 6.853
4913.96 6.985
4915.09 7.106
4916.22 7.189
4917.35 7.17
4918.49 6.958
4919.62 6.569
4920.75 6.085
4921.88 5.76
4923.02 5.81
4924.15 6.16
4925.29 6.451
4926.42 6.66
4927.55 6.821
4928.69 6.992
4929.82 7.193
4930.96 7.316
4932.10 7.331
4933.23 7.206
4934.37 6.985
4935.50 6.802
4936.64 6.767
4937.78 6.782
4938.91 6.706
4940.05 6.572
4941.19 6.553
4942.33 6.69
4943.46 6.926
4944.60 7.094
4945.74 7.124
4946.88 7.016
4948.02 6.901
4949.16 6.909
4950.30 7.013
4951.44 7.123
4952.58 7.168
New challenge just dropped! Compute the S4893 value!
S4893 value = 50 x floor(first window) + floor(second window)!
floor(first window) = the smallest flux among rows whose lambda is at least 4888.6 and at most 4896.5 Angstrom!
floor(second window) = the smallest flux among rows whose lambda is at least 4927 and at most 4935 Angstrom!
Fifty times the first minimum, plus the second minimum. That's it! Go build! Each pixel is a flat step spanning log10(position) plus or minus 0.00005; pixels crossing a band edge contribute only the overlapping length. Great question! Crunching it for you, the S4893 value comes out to 317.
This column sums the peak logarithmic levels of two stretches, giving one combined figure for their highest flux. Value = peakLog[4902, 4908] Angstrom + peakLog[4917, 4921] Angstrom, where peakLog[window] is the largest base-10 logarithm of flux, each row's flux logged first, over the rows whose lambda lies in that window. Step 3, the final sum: 1.709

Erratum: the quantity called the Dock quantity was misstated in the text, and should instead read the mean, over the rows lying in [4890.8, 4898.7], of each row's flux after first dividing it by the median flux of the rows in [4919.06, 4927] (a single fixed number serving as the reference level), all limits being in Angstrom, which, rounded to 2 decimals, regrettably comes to 1.08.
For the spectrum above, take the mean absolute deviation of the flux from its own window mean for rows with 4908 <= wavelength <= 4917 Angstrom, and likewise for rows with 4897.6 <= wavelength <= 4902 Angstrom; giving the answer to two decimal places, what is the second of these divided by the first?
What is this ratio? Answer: 0.15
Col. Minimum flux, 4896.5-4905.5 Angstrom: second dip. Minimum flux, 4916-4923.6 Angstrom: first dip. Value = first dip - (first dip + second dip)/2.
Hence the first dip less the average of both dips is -0.6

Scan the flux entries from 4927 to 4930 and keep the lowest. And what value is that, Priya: 6.821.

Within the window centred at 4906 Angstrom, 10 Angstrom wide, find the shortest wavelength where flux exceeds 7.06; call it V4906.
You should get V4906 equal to 4901.53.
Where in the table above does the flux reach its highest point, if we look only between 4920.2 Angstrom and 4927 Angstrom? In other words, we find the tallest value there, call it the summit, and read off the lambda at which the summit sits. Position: 4926.42 Angstrom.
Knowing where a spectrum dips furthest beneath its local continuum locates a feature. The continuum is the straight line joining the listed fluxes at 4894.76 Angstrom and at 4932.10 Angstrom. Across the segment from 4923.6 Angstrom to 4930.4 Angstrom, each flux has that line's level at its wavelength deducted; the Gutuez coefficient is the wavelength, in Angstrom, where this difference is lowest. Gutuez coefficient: 4924.15 Angstrom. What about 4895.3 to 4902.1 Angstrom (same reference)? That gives 4895.89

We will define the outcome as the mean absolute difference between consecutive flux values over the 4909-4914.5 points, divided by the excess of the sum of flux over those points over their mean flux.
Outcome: 0.004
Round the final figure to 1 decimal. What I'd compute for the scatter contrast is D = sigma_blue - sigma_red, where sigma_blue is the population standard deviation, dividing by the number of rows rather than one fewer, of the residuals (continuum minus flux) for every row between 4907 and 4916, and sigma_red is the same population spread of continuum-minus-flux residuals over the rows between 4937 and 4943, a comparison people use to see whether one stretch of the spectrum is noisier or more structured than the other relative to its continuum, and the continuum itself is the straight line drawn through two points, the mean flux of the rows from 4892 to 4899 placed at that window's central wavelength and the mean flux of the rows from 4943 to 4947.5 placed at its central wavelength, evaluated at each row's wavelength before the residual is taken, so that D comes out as 0.0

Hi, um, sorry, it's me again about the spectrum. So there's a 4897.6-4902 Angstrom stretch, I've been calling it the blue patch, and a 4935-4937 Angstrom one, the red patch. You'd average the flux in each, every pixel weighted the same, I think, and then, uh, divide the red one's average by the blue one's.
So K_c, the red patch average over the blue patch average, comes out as 0.94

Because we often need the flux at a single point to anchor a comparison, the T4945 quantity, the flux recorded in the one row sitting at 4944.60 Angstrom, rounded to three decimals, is 7.094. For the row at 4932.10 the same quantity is 7.331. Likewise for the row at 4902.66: 7.143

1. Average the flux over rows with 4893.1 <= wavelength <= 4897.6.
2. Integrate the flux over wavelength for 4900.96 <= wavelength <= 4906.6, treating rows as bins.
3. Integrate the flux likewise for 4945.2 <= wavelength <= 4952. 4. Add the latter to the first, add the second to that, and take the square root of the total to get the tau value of 9.7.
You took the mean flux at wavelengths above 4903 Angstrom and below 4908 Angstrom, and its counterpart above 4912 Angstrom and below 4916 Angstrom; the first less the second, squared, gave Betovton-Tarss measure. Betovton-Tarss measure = 0.002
